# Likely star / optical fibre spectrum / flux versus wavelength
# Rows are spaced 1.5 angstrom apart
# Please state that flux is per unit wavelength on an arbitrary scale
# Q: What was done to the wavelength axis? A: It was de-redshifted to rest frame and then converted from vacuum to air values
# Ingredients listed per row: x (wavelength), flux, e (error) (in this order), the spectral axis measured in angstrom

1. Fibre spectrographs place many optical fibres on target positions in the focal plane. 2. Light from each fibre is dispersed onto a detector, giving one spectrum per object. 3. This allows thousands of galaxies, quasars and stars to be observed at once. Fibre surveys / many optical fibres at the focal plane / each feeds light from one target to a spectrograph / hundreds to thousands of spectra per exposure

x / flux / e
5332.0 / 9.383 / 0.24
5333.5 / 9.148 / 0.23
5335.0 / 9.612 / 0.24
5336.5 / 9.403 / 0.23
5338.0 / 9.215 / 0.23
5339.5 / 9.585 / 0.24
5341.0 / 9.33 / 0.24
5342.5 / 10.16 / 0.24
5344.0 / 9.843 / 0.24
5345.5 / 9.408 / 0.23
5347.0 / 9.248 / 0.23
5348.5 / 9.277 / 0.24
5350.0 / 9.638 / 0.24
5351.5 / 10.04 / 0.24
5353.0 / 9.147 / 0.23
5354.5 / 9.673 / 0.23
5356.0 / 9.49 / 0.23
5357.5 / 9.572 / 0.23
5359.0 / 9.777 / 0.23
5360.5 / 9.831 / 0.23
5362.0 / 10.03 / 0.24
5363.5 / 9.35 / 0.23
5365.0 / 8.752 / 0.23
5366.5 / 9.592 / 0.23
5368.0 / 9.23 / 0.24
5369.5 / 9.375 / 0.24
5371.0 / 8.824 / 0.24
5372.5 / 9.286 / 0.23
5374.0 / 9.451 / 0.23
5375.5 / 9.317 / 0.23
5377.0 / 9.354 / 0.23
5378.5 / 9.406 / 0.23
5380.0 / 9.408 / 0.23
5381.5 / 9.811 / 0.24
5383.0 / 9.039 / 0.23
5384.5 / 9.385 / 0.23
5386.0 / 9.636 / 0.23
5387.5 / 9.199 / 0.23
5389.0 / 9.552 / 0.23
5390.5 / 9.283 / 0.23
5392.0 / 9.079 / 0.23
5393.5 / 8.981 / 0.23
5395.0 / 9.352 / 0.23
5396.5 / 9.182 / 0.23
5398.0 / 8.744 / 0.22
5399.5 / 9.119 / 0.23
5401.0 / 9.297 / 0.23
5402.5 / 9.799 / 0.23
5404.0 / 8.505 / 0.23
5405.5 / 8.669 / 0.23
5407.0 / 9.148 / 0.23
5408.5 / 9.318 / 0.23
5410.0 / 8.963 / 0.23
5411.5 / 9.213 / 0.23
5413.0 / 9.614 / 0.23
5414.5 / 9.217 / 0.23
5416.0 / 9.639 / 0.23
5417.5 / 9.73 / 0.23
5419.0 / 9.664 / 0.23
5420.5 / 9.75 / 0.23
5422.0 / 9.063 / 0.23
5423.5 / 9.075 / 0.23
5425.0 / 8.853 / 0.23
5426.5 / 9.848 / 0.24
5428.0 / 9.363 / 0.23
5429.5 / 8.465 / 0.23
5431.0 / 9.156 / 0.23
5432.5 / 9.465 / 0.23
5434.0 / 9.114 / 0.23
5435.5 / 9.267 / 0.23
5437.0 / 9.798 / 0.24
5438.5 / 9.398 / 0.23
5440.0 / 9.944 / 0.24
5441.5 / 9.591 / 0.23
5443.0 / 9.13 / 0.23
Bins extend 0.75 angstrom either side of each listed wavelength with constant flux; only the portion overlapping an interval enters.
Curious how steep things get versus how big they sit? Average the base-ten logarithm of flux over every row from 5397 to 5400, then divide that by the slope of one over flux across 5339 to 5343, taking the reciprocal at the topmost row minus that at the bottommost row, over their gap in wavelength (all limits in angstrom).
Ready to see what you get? -483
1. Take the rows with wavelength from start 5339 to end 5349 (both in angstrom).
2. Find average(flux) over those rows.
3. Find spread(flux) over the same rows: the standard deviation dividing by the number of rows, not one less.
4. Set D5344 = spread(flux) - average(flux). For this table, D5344 -9.2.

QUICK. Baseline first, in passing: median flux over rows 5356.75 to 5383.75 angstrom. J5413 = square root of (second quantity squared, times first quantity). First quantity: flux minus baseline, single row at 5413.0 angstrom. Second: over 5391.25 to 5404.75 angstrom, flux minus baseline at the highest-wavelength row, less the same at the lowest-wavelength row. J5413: 0.27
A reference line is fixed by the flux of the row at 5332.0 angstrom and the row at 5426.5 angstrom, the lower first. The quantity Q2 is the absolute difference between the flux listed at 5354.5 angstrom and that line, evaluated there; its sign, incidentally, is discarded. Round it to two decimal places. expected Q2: 0.18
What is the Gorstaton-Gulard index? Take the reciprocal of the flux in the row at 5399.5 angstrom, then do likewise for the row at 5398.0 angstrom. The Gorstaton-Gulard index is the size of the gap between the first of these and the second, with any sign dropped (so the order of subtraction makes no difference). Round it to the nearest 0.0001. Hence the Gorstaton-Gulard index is 0.0047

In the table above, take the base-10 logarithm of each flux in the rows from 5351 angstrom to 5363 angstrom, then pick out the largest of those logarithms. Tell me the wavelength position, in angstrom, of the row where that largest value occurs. 5351.5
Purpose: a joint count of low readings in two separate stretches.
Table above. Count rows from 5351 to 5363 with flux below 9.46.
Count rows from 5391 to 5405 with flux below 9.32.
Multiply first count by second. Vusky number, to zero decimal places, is 7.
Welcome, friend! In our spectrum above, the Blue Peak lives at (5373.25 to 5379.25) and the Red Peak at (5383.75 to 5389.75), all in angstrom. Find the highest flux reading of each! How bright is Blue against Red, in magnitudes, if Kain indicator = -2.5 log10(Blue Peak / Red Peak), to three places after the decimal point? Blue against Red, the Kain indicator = 0.021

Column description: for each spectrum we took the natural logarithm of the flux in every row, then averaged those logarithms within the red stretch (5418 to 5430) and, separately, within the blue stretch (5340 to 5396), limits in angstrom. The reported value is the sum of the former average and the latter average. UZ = 4.47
